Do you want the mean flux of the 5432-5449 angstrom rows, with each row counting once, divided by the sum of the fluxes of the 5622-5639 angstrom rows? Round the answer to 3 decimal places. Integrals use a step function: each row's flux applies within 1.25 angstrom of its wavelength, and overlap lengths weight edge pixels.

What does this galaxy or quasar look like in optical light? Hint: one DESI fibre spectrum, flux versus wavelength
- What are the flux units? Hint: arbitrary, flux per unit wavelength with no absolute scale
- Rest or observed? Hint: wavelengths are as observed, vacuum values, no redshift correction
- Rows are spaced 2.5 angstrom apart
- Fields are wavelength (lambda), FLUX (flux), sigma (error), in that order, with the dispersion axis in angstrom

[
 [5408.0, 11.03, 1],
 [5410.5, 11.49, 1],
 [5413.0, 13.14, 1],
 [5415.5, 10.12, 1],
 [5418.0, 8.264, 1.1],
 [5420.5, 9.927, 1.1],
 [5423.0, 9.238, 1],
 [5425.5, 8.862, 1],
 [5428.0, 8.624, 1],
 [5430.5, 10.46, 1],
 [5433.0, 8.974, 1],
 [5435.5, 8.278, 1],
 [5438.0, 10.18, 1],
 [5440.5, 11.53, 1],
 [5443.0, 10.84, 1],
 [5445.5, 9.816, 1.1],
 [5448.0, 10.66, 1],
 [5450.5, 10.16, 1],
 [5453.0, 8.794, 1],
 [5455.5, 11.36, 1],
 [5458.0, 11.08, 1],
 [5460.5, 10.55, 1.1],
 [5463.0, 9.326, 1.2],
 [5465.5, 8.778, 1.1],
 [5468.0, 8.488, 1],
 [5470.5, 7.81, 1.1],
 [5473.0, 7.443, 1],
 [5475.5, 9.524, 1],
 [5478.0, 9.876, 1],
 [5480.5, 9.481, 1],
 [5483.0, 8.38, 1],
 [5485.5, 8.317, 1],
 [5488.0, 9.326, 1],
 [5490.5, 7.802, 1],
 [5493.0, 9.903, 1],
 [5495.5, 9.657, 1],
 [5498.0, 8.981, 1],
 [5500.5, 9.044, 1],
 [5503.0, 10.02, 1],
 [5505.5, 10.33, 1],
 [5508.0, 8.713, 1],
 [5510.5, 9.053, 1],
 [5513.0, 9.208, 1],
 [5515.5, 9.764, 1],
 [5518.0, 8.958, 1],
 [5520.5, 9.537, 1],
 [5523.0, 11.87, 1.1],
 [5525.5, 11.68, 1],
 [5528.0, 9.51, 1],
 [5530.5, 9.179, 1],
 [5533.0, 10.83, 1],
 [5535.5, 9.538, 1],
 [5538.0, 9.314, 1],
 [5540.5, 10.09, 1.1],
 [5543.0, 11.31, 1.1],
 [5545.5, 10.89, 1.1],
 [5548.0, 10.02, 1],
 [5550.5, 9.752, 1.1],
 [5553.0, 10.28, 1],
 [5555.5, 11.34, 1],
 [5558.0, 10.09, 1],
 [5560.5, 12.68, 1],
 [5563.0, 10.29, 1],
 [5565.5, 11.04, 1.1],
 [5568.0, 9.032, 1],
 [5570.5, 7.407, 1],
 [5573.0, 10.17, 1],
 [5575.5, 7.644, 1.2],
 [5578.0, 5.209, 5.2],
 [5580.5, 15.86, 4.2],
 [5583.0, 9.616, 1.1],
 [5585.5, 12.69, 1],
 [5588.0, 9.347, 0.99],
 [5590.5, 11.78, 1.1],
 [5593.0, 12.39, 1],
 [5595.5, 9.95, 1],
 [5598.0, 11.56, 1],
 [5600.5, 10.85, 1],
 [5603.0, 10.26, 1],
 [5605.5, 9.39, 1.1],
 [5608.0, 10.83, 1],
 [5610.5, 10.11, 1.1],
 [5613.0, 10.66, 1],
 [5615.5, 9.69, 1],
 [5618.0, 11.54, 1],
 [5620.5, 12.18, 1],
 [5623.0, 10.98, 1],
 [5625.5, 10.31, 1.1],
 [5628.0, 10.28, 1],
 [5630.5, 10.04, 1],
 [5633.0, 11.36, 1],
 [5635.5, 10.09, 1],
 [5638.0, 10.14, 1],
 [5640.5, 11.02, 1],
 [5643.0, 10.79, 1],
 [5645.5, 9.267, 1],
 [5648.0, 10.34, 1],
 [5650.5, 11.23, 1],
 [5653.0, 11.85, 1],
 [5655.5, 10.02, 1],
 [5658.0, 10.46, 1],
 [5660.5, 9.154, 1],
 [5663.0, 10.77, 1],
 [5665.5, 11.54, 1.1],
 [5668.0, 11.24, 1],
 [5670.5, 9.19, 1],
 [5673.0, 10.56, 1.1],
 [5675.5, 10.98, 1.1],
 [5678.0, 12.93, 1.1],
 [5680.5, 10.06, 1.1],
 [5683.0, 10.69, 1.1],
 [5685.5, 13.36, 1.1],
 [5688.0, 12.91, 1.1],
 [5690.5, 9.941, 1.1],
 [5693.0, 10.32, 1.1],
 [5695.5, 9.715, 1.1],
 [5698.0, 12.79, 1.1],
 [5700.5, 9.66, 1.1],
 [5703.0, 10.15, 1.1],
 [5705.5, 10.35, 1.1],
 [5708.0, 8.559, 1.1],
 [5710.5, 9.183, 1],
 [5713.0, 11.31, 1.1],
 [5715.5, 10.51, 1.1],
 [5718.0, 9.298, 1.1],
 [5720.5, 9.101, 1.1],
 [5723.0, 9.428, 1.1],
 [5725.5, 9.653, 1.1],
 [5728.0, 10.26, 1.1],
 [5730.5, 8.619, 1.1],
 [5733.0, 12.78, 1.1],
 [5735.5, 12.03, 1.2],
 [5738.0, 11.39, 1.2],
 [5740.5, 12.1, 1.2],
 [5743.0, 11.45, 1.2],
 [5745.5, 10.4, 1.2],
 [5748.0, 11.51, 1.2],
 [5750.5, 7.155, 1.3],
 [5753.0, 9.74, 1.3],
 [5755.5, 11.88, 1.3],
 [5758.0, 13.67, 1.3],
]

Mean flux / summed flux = 0.137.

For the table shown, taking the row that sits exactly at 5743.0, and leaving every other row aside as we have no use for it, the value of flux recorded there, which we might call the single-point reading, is 11.45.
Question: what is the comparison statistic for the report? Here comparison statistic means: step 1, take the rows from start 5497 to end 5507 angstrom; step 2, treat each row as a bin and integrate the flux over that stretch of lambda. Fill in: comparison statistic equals 95.9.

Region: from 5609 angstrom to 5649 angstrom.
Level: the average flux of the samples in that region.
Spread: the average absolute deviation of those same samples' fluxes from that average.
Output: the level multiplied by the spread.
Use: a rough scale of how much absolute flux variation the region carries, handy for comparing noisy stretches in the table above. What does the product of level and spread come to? 6.2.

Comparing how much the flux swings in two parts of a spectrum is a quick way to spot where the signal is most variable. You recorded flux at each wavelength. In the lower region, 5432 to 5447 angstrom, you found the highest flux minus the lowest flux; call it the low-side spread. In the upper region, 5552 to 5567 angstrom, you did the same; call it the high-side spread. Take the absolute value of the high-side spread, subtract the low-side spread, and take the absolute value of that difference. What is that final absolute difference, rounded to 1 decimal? 0.7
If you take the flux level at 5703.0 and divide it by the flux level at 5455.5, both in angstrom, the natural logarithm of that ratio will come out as -0.11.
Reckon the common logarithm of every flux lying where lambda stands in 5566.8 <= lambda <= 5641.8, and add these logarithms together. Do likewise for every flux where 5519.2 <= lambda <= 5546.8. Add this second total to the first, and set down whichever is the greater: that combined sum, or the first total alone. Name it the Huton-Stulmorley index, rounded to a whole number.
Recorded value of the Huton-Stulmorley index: 41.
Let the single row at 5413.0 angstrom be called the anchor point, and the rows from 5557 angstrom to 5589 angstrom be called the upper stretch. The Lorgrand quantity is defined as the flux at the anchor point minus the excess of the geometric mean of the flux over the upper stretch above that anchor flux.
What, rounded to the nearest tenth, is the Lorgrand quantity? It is 16.5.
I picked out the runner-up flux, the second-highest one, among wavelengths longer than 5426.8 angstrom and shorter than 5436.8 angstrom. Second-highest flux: 8.974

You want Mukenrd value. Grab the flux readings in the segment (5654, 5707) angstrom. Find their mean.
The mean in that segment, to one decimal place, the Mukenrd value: 10.8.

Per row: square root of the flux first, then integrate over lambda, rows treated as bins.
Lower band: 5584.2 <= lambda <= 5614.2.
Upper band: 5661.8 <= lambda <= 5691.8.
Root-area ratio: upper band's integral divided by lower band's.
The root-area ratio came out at 1.016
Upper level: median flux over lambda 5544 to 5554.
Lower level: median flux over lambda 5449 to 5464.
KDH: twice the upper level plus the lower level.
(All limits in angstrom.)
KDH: 30.7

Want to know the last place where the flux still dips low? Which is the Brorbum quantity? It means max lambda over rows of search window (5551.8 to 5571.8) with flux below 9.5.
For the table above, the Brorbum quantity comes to 5570.5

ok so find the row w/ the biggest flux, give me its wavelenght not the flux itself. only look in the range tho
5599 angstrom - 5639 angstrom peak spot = 5620.5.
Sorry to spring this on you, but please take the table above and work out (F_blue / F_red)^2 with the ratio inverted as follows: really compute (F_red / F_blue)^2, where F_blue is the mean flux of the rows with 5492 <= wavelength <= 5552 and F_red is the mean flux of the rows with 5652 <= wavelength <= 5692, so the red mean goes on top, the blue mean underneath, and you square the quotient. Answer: 1.23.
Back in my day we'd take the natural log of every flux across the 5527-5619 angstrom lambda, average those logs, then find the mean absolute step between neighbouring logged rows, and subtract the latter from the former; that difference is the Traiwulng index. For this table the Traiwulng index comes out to 2.14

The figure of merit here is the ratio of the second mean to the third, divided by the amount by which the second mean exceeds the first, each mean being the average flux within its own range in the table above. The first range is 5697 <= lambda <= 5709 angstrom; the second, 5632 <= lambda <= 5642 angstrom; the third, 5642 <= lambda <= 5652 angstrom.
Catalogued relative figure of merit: 2.9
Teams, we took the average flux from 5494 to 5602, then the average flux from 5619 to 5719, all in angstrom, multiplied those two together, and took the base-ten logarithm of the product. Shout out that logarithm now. 2.03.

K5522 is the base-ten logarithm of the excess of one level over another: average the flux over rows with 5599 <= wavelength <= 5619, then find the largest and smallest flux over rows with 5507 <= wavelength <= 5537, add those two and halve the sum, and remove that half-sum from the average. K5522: -0.90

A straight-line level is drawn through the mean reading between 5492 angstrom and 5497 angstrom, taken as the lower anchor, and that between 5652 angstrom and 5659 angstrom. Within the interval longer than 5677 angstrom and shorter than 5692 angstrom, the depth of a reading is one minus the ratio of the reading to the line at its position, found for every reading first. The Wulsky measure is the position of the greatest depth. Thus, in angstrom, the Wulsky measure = 5690.5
